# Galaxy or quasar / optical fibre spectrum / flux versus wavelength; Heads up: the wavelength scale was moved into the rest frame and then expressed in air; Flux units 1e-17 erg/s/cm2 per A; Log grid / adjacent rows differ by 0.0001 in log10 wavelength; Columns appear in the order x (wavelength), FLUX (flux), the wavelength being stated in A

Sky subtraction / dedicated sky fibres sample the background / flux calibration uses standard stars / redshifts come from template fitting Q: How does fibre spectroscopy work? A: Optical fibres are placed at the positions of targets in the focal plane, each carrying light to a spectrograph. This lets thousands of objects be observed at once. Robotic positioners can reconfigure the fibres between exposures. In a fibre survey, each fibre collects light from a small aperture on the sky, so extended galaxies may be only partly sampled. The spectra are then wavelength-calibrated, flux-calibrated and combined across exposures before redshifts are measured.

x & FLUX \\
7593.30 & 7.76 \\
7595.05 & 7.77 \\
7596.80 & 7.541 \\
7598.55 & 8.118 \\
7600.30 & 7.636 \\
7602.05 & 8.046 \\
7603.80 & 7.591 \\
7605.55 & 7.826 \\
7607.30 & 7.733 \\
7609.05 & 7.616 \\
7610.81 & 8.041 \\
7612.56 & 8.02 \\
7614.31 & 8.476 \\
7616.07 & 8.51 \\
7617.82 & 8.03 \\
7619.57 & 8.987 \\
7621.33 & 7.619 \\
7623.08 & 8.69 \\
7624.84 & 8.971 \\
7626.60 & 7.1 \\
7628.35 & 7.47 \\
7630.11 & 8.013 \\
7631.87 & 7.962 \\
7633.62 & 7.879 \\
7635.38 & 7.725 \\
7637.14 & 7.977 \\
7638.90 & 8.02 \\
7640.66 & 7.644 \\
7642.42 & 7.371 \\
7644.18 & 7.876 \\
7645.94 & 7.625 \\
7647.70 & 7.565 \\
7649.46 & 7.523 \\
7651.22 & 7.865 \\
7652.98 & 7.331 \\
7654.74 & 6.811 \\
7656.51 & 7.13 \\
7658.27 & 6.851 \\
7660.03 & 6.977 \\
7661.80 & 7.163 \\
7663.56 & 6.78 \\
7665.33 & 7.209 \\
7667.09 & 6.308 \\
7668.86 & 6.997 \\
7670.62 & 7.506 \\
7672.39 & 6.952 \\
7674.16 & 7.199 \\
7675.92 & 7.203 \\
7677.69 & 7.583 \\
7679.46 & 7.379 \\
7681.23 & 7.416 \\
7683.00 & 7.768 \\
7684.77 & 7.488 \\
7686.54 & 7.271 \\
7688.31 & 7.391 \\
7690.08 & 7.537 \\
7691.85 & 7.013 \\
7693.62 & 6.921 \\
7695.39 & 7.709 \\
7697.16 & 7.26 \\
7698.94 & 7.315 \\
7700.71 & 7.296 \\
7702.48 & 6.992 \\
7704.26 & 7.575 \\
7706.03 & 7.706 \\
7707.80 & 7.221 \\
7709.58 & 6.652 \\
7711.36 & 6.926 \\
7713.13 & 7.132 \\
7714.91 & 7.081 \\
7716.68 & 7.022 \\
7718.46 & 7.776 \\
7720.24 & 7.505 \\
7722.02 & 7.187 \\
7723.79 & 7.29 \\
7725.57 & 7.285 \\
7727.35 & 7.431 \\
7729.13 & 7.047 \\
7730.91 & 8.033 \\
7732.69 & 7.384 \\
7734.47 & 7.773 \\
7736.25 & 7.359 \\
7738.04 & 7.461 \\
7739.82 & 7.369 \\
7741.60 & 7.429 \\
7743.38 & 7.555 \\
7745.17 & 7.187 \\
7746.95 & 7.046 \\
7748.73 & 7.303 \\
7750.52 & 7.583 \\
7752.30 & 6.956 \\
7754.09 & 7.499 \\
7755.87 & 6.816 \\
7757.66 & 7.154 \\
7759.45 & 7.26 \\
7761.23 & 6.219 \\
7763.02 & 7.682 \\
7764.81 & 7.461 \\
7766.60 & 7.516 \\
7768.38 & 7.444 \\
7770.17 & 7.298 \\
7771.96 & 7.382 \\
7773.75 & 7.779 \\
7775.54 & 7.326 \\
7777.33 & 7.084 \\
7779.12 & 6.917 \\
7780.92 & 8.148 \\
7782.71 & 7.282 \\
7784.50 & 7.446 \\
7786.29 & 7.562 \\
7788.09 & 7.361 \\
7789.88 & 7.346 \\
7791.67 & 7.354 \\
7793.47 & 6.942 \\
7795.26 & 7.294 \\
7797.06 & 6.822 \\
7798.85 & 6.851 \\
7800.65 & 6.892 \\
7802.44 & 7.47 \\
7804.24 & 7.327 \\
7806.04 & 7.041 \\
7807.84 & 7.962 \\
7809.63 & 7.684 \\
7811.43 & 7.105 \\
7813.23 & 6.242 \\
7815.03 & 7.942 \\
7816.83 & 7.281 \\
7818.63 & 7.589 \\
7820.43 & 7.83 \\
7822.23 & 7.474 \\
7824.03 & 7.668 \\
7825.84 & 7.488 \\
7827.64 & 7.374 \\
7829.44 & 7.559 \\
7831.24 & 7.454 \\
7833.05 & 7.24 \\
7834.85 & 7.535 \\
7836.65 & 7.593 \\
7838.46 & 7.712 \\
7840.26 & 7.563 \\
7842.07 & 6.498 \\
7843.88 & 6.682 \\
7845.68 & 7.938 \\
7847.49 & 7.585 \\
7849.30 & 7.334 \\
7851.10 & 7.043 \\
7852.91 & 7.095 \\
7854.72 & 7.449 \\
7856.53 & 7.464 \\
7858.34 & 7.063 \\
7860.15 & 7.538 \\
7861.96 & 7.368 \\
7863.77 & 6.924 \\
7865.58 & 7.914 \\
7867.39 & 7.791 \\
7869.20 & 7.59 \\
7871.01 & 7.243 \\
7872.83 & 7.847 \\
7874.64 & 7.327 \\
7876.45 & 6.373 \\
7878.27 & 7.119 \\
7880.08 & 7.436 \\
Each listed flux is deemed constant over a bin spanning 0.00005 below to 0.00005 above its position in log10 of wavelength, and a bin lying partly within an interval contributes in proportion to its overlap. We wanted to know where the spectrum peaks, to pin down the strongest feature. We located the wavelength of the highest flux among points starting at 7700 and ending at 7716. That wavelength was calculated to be 7706.03 A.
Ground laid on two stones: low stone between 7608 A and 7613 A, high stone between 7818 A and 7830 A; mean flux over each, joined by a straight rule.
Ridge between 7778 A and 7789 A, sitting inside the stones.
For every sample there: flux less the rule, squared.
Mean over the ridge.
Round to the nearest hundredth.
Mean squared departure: 0.17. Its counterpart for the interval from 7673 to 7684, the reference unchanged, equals 0.18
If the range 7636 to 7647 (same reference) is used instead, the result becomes 0.06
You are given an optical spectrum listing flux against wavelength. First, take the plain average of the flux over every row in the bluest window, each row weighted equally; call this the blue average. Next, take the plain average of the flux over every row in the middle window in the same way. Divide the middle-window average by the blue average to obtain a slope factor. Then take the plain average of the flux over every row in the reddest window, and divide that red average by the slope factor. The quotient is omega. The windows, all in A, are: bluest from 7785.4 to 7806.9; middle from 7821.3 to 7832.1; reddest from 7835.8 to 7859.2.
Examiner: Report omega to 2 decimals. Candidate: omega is 7.00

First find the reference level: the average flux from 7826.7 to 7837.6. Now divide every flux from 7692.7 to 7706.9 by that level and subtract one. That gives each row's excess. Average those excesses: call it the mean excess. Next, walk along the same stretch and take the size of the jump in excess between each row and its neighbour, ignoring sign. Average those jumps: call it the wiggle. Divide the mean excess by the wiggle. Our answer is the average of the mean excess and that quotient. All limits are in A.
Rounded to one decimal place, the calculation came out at -0.2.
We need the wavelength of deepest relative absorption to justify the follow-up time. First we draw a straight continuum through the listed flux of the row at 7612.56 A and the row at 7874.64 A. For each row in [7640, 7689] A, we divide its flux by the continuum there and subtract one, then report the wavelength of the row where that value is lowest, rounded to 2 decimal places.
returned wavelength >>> 7667.09 A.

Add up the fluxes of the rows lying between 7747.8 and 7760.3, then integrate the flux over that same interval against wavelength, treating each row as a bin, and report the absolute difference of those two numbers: 40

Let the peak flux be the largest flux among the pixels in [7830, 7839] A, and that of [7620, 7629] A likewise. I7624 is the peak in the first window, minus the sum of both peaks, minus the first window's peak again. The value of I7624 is -16.7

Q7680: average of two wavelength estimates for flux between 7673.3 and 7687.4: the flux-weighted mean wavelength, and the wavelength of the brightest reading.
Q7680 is 7681.7 A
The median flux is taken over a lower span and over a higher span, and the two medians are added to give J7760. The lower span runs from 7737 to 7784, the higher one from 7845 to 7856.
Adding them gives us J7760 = 14.7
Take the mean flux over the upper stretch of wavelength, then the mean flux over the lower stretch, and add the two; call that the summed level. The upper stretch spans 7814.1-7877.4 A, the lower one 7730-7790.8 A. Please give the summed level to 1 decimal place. 14.8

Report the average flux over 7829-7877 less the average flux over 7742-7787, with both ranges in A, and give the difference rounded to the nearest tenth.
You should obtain 0.0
